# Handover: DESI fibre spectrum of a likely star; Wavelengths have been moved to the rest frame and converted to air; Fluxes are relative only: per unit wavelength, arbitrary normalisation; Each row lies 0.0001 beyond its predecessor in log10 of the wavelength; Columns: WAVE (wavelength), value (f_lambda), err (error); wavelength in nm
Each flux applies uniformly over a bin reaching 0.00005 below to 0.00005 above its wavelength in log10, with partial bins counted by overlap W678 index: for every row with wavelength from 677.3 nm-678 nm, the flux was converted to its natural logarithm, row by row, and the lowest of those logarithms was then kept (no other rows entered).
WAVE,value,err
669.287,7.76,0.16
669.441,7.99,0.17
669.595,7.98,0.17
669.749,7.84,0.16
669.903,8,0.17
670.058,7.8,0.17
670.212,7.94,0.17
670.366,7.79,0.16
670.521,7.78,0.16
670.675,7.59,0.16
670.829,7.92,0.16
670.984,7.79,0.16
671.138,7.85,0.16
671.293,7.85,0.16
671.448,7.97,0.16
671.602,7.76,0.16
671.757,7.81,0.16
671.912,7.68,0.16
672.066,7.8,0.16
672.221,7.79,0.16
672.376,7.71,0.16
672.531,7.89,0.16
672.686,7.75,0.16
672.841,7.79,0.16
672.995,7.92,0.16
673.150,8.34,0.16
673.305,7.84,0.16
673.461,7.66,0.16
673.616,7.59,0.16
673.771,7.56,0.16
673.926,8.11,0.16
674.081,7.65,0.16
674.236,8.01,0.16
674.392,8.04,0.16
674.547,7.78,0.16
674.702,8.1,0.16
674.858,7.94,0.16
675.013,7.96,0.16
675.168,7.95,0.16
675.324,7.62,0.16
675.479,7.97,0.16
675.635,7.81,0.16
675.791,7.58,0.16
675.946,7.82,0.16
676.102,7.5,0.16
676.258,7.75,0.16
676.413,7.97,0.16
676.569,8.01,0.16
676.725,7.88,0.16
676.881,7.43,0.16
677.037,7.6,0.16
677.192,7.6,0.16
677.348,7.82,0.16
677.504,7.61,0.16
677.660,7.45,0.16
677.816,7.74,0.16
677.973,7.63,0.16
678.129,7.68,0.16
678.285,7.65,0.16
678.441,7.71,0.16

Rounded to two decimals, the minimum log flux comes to 2.01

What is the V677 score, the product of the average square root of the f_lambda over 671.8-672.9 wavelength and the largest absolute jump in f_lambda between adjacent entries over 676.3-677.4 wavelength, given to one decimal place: 1.3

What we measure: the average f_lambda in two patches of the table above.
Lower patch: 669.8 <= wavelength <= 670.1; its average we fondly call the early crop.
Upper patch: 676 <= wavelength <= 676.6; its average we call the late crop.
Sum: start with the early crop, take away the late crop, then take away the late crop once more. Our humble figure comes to -7.7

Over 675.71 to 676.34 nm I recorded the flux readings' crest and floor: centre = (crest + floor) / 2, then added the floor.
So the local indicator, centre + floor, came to 15.2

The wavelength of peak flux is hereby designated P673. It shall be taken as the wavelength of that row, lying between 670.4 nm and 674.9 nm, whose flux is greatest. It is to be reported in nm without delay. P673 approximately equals 673.150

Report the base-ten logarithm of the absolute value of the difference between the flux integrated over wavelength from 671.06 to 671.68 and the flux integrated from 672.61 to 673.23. -1.2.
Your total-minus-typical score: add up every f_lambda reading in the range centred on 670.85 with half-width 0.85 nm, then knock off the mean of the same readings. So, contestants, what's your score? 78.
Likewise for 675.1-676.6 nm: 70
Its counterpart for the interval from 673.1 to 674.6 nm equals 71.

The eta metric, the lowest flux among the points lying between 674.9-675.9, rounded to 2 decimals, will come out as 7.58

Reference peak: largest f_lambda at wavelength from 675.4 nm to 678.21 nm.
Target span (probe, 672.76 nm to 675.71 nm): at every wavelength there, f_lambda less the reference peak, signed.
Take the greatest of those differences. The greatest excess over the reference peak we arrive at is 0.33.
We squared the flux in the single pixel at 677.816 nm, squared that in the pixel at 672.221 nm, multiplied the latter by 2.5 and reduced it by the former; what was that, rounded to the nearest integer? 92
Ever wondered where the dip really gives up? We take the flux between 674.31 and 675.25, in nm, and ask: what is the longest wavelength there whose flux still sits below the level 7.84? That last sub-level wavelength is 674.547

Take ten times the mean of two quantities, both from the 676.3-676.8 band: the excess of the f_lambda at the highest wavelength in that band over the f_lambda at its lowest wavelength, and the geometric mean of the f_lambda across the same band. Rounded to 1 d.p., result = 39.3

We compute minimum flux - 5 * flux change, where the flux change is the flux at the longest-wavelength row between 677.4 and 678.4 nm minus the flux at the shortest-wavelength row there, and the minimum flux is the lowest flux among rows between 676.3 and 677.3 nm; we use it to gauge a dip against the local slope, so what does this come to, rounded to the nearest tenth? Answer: 7.2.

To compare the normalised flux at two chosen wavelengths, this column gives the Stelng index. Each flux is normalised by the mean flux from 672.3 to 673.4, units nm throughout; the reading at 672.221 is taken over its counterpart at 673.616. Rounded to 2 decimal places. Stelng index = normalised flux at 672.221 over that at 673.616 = 1.03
